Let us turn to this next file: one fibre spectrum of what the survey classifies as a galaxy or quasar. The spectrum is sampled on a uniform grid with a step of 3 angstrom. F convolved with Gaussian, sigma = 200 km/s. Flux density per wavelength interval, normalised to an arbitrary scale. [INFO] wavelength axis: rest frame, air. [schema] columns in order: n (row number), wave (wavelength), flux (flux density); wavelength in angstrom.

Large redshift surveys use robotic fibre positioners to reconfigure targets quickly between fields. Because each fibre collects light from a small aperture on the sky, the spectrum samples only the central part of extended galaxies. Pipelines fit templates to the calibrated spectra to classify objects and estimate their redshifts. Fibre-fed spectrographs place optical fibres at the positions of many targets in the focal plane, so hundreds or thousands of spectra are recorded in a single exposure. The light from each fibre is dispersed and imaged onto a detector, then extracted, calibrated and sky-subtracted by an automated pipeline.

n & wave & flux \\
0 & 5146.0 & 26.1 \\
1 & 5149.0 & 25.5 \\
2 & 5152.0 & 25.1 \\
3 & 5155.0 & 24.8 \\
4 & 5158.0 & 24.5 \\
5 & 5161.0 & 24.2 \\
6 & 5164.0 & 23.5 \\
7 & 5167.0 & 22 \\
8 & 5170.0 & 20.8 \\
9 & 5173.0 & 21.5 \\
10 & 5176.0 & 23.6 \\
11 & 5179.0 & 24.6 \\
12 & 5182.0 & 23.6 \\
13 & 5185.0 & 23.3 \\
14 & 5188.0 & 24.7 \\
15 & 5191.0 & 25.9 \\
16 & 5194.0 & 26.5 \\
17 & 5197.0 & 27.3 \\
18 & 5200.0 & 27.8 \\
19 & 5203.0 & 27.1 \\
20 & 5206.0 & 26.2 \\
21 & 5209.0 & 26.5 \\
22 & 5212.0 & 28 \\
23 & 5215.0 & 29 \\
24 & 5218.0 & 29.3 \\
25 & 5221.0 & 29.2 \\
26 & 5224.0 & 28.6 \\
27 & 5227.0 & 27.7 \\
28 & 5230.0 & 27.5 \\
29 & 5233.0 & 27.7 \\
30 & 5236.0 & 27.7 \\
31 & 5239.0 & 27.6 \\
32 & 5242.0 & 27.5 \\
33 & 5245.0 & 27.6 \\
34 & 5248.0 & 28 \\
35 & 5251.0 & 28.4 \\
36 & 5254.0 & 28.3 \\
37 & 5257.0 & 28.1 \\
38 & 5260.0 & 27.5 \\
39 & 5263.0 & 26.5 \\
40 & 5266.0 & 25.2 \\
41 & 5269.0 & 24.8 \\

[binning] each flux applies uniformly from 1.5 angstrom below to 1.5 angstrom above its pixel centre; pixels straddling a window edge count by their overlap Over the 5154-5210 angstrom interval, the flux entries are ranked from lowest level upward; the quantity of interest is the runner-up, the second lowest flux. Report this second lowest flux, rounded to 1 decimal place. 21.5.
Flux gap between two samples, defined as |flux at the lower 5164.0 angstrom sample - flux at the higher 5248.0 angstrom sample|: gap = 4.5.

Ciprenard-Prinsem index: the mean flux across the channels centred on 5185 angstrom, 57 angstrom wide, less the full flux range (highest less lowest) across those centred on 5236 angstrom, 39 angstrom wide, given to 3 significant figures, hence 23.0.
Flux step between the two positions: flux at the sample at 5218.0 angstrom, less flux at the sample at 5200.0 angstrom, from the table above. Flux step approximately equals 1.5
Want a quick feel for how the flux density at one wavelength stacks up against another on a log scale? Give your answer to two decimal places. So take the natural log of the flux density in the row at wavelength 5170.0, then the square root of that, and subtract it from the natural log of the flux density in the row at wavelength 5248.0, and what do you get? 1.59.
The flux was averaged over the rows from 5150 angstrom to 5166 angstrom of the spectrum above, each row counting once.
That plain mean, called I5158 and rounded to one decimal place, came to 24.4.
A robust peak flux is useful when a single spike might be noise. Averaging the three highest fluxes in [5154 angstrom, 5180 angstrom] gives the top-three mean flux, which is 24.6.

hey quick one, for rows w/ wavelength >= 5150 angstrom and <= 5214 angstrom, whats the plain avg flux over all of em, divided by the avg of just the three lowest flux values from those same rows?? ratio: 1.16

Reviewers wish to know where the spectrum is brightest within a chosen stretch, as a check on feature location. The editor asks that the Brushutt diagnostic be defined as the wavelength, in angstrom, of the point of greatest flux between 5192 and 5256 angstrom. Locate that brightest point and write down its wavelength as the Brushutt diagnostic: 5218.0 angstrom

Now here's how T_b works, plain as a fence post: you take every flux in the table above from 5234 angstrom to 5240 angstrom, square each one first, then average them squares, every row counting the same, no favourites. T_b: 765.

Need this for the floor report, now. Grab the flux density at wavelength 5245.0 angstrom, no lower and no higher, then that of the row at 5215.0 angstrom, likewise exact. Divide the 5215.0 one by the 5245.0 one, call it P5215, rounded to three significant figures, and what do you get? 1.05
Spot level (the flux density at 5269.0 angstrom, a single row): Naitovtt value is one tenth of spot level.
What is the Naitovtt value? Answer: 2.48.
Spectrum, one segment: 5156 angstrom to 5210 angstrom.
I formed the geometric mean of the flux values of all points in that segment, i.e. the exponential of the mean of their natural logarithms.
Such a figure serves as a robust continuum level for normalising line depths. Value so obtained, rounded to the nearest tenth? 24.6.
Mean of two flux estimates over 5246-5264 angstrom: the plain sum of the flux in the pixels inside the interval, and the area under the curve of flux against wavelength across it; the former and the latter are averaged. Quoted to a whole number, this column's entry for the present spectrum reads 334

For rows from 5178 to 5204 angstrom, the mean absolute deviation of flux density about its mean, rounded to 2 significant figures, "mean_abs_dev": 1.4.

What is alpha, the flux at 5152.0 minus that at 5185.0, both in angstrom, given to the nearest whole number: 2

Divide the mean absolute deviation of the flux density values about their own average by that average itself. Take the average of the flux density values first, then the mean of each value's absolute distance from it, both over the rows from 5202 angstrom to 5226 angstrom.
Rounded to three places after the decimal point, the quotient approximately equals 0.037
